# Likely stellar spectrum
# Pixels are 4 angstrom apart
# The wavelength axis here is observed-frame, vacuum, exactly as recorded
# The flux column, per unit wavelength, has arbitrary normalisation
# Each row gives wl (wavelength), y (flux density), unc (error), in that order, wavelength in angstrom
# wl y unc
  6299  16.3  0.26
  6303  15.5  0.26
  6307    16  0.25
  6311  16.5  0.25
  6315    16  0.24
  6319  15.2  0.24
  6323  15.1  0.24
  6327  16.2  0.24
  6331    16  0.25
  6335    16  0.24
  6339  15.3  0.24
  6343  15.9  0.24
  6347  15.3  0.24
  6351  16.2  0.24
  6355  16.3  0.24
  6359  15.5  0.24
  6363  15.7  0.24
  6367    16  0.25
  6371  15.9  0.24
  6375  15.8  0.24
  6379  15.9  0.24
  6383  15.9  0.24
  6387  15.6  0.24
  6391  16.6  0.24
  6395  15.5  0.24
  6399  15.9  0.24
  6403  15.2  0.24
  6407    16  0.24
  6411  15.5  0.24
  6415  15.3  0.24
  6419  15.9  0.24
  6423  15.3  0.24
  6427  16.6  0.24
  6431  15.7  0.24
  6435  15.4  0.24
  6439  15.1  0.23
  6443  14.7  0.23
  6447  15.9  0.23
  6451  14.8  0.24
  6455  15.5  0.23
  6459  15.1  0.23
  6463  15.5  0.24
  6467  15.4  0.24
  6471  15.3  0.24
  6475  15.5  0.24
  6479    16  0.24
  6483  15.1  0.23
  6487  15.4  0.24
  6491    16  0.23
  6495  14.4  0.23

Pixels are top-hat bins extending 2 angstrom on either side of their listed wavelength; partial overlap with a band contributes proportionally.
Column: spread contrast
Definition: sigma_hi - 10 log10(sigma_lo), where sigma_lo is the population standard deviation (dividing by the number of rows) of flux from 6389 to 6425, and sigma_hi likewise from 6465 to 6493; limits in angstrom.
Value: 4.0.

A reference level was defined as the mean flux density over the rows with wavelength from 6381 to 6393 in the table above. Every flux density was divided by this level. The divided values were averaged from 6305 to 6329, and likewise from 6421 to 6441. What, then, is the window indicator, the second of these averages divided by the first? 0.99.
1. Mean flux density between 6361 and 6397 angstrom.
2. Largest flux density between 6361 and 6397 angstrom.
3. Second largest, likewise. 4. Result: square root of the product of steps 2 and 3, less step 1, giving 0.42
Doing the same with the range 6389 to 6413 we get 0.51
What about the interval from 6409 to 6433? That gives 0.53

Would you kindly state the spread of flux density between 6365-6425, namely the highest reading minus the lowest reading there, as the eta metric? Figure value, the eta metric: 1.4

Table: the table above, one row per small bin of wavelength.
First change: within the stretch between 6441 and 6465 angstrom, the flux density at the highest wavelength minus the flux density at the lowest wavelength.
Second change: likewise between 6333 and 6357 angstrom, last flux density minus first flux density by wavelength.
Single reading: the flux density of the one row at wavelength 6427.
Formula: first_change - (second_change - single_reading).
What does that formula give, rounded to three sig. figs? 17.1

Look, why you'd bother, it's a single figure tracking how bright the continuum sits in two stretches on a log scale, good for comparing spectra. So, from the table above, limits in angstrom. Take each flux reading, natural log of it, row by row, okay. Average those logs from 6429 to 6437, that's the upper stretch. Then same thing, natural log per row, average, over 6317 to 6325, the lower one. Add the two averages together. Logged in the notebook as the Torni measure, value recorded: 5.46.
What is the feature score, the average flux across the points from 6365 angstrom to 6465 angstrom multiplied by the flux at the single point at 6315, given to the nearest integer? 250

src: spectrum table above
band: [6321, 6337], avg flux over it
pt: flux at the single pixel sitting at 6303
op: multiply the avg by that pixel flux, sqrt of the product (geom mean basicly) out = 15.7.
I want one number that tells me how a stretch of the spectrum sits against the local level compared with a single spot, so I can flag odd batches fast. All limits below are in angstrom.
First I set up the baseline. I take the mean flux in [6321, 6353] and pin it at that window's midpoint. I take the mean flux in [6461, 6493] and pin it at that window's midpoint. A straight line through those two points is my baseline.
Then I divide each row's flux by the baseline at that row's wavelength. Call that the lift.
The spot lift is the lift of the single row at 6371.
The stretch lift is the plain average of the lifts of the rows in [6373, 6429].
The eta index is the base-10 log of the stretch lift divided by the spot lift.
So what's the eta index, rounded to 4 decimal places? -0.0018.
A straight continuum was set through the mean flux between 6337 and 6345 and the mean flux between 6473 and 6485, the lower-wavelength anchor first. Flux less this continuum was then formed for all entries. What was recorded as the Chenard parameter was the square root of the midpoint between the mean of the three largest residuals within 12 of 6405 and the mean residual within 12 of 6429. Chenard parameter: 0.41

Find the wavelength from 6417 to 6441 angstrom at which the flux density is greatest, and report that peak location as 6427 angstrom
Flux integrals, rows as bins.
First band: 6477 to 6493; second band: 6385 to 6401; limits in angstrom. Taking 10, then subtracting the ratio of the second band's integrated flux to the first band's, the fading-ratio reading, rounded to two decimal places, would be 8.98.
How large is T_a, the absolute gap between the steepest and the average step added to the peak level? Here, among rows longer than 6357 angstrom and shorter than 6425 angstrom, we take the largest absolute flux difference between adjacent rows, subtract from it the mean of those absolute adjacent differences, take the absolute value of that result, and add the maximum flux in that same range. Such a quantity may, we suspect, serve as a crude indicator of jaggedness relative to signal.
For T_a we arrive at 17.26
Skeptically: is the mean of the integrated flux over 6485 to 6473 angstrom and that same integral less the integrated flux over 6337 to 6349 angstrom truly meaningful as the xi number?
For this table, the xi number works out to 93.4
